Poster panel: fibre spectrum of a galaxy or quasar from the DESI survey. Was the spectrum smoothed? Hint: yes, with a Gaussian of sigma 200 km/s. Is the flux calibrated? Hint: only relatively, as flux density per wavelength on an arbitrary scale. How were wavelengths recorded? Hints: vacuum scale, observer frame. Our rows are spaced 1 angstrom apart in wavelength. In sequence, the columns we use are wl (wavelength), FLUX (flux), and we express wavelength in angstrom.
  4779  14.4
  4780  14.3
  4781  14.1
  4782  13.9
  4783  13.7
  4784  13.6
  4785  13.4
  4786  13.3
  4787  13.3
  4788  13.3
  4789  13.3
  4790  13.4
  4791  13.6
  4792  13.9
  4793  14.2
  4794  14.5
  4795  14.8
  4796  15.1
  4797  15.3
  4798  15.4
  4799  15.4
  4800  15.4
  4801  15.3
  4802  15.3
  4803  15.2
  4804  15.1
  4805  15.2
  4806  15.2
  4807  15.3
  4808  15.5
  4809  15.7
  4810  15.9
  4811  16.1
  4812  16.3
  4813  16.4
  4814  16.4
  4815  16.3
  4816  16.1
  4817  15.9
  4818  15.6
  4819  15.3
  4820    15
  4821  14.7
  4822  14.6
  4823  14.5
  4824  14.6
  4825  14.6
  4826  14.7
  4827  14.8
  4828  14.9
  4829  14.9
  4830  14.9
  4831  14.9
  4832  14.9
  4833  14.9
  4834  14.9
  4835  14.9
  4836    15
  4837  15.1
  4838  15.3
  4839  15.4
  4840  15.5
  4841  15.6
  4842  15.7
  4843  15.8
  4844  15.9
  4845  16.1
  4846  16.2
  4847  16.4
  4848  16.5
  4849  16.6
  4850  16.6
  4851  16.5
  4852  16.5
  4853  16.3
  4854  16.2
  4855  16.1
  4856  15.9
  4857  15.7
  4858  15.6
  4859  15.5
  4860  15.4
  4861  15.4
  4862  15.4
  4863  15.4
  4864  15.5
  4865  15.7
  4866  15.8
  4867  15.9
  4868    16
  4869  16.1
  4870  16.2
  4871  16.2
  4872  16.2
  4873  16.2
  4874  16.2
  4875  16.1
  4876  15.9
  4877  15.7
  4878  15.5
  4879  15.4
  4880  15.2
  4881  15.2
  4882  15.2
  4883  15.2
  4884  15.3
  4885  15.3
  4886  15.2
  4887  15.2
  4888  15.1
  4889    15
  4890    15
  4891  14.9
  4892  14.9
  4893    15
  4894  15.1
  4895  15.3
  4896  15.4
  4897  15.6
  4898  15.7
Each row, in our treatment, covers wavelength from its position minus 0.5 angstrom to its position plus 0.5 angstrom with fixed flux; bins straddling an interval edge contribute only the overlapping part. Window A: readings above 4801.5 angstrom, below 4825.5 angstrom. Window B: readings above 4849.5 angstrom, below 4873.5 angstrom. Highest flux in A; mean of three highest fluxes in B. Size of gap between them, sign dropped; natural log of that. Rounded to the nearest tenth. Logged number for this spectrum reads -2.0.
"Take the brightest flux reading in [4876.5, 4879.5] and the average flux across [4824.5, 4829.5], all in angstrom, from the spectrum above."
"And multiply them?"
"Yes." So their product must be 232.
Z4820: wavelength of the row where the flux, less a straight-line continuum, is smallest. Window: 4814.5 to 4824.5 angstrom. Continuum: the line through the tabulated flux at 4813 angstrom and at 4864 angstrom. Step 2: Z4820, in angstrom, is 4823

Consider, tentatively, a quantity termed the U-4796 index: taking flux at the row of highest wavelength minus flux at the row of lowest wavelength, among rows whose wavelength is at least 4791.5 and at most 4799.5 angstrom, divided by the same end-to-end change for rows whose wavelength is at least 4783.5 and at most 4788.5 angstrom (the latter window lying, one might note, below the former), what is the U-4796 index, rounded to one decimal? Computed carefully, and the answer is -5.0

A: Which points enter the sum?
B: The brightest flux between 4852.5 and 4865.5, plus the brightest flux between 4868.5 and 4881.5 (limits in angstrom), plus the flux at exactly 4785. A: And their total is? 45.9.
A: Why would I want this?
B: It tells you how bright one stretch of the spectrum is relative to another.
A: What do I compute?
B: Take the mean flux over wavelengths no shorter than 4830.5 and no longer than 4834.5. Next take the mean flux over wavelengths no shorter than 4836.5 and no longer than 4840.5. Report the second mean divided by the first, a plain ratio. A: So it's 1.03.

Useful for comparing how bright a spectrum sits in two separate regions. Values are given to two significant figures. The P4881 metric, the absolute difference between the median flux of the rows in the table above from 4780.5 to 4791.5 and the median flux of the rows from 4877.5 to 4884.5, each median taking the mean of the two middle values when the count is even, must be 1.8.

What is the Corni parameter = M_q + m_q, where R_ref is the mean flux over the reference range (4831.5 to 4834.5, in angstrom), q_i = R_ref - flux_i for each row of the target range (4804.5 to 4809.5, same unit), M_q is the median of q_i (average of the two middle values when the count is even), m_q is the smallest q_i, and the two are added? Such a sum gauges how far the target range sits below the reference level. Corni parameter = -1.2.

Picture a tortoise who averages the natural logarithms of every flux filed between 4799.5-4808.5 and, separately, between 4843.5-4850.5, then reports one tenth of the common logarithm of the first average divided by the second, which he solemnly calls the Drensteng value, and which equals -0.0010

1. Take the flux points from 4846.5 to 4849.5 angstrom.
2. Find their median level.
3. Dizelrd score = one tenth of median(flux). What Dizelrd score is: 1.65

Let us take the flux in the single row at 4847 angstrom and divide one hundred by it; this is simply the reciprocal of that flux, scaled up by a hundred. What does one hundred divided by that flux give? 6.1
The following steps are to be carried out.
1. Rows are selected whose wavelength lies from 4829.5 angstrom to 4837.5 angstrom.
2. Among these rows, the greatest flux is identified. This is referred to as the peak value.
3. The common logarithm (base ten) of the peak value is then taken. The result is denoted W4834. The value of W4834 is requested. 1.18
